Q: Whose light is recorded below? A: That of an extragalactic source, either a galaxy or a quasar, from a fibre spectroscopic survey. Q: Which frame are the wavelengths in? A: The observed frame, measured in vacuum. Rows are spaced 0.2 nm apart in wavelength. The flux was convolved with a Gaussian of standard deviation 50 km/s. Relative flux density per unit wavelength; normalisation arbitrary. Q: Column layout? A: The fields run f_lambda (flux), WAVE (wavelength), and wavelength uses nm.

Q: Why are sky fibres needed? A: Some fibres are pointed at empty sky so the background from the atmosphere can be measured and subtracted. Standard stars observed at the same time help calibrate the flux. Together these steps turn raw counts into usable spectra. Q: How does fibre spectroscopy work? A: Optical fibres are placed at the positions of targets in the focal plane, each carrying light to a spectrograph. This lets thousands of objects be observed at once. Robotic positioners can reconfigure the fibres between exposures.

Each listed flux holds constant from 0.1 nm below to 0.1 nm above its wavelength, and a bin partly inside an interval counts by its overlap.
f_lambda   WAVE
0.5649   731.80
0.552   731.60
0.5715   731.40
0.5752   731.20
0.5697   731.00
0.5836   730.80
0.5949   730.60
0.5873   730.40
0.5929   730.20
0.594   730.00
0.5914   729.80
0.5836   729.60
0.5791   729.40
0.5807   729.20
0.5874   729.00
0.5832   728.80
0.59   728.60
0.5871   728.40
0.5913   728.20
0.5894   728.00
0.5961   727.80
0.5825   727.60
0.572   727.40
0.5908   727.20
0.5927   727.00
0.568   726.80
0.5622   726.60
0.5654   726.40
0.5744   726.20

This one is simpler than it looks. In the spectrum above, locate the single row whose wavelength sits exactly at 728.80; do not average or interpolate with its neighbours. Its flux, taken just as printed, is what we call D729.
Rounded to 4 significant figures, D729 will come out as 0.5832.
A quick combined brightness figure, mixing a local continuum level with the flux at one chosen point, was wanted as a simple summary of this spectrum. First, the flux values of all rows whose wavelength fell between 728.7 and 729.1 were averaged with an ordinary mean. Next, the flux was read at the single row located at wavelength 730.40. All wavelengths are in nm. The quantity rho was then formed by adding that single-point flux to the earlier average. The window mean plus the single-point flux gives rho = 1.173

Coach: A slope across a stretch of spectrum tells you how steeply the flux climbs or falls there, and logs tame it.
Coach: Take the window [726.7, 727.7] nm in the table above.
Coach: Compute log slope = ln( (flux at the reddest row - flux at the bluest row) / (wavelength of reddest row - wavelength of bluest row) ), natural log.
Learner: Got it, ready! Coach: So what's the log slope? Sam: -4.0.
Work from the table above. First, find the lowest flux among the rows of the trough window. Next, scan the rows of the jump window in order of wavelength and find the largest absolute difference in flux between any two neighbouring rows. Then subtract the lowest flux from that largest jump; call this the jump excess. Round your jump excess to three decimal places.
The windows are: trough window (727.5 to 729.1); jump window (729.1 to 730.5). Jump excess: -0.575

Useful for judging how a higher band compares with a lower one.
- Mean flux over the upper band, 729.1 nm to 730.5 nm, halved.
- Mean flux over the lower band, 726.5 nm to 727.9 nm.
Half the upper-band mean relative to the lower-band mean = 0.505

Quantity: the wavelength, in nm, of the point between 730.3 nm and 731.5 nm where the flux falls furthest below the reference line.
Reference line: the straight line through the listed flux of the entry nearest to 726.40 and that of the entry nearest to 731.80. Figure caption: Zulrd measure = 731.00 nm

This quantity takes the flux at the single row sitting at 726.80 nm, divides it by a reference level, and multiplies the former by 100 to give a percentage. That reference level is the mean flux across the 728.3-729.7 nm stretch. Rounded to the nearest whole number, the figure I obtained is 97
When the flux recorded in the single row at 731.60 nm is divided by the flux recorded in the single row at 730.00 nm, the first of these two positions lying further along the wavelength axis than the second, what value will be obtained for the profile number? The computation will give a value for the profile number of 0.929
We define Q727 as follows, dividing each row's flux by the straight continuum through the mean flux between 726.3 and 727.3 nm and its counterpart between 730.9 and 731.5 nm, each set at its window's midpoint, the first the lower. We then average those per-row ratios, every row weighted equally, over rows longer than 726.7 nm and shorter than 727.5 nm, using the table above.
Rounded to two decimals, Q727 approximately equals 1.01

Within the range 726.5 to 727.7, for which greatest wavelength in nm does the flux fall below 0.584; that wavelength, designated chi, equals 727.60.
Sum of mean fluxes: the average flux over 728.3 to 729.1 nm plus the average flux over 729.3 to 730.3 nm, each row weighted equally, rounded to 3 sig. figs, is 1.18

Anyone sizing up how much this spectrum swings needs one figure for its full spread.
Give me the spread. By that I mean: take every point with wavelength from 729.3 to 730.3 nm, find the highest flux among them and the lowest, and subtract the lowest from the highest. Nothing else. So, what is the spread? 0.015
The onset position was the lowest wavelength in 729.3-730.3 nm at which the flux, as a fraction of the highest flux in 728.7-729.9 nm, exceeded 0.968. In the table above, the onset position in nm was 729.40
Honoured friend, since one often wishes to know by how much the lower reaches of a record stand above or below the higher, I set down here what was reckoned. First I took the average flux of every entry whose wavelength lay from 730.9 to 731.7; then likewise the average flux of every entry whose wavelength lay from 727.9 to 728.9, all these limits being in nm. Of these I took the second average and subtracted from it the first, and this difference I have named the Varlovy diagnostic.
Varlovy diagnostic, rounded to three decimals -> 0.021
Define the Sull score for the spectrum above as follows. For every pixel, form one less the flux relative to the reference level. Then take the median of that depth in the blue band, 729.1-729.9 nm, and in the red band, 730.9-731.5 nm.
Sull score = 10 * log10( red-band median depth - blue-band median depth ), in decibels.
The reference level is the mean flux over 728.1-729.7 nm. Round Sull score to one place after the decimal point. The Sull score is -17.4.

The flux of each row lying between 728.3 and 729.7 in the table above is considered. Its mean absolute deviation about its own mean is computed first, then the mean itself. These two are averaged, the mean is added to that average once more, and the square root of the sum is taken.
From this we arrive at 0.937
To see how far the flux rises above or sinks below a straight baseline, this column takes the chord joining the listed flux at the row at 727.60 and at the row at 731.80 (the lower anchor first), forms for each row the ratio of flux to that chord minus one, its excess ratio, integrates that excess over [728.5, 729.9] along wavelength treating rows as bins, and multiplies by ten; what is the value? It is 0.23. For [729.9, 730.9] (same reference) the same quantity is 0.35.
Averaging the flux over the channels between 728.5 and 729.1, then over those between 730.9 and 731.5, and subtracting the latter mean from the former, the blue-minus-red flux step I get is 0.015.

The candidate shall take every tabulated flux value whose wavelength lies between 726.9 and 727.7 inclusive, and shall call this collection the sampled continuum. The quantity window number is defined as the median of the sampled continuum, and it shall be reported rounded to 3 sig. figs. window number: 0.587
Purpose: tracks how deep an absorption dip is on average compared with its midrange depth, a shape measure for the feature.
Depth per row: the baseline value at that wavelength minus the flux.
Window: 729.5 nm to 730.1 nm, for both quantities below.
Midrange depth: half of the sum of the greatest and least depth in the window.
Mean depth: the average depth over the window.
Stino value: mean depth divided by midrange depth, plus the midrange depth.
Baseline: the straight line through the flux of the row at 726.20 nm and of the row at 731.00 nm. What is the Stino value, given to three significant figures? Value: 1.03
